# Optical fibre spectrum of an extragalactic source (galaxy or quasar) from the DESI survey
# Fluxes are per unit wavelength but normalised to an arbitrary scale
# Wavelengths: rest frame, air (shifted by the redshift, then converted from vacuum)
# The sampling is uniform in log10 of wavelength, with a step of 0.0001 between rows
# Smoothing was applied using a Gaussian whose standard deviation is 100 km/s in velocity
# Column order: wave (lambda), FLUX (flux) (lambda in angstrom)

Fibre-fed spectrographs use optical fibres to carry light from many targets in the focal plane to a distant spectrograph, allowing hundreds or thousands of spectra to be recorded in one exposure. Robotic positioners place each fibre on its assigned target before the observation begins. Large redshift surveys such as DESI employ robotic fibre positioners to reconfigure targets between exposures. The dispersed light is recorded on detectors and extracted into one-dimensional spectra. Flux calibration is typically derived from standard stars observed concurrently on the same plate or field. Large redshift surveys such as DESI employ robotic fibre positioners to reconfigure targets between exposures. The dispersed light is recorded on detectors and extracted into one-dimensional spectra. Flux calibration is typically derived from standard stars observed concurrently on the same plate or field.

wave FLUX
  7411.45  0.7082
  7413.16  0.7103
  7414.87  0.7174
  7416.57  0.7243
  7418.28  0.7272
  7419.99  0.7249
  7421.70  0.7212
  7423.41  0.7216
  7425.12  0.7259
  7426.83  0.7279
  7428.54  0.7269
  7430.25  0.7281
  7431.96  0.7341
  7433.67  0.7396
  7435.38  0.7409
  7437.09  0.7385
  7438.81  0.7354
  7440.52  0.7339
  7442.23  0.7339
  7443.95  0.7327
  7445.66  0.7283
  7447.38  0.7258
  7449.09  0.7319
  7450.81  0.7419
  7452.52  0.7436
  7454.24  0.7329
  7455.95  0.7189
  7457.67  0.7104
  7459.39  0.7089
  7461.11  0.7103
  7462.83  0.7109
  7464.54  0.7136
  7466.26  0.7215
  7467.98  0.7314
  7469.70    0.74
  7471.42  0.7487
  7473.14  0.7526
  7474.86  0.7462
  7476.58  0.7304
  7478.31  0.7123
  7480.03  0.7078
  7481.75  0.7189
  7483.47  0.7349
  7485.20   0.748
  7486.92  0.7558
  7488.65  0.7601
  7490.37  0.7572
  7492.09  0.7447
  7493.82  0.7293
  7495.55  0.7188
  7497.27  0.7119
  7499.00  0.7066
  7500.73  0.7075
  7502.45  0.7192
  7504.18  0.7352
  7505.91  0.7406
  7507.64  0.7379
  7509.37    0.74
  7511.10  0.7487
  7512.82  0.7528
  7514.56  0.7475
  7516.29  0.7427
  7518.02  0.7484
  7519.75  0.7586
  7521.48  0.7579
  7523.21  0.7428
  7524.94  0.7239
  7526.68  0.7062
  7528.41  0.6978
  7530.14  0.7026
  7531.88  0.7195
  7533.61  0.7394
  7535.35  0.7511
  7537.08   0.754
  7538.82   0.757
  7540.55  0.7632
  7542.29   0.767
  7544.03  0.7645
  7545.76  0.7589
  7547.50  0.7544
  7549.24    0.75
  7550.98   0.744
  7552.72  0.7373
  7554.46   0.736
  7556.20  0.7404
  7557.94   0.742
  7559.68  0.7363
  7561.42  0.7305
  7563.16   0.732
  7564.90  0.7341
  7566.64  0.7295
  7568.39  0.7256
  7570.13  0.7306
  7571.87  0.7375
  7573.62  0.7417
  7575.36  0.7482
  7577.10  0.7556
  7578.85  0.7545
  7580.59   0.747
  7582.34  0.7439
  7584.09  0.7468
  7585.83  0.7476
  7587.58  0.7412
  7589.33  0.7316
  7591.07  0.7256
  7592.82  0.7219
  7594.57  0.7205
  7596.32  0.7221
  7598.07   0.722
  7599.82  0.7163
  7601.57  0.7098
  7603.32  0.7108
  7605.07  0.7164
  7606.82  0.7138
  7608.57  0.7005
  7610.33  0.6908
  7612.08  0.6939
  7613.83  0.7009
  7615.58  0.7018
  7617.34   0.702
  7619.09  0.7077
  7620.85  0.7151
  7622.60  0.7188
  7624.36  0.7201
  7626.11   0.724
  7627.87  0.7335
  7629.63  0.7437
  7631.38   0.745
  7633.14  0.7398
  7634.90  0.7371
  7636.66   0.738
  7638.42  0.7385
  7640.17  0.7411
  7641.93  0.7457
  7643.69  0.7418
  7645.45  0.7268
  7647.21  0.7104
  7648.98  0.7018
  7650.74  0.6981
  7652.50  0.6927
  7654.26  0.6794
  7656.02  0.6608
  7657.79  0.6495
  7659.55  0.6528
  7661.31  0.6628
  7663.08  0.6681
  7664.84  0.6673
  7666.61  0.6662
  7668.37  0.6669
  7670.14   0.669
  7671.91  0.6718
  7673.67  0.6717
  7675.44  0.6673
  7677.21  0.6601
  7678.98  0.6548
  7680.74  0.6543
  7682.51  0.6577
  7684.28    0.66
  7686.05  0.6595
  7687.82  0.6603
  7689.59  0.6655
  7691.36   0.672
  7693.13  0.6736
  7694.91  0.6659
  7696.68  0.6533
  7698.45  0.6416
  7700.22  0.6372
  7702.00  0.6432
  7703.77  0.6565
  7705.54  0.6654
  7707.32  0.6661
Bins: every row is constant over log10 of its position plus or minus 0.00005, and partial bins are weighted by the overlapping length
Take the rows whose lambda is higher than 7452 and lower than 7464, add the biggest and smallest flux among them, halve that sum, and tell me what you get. 0.726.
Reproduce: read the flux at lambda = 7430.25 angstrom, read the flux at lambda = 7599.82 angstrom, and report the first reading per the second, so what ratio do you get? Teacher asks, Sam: 1.02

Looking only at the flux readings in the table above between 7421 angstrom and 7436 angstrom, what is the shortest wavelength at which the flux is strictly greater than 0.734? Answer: 7431.96 angstrom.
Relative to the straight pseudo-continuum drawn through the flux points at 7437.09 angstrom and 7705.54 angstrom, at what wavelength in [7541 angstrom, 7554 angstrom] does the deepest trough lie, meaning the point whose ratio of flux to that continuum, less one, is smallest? 7552.72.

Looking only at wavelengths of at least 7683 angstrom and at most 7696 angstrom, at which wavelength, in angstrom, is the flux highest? 7693.13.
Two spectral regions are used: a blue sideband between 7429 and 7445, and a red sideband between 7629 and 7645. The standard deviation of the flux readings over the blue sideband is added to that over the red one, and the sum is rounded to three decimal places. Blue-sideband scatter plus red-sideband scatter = 0.007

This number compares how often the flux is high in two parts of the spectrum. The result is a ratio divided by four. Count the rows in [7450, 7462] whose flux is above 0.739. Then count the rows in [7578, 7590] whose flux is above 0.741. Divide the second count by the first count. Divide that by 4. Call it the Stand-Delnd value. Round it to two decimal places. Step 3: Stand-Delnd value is 0.75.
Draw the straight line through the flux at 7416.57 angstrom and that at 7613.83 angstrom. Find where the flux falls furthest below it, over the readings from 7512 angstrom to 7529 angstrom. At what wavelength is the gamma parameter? 7528.41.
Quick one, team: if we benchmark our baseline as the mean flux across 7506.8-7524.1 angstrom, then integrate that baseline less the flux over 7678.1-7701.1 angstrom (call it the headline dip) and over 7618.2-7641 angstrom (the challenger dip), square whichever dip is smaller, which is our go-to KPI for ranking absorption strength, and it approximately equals 0.15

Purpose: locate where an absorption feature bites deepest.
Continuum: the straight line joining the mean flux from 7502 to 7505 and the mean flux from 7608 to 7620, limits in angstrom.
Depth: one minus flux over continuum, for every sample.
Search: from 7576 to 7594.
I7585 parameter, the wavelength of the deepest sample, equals 7592.82 angstrom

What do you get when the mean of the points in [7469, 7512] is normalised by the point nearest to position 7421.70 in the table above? 1.02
